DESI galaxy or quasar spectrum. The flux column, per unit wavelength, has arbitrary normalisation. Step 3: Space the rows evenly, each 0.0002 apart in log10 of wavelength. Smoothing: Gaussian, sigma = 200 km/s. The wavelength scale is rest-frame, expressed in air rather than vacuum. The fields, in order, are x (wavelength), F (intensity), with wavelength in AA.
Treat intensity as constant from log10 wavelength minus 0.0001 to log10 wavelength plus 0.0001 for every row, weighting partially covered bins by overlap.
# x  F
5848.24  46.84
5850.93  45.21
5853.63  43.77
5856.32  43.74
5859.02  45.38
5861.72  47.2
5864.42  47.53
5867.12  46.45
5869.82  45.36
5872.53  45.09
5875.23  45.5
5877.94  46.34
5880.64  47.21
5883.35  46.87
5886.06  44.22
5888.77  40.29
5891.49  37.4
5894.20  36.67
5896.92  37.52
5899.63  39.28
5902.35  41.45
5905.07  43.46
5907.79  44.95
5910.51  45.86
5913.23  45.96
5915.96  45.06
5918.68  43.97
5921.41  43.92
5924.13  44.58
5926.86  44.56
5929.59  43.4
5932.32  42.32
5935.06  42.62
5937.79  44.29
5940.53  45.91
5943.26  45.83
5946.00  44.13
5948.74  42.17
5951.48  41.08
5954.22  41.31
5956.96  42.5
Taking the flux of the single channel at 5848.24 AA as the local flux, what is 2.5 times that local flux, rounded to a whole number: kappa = 117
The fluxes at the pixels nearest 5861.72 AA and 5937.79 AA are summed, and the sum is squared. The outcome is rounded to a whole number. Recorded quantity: 8370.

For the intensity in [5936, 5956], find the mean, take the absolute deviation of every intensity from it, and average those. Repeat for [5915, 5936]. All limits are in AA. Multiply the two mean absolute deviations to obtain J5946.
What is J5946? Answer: 1.3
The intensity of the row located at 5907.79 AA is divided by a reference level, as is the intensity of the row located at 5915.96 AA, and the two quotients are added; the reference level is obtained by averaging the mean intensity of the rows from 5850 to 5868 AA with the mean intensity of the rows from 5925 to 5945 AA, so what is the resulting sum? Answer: 2.01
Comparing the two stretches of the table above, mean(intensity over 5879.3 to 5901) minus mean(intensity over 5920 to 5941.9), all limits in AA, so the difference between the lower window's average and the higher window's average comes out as -3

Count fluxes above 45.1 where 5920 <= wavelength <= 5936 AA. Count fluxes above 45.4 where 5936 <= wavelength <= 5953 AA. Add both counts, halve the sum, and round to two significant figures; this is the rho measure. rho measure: 1.0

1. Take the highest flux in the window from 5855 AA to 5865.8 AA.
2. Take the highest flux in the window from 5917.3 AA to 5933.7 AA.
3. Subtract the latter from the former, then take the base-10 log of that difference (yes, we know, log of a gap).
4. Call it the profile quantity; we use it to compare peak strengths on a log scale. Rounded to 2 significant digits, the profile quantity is 0.47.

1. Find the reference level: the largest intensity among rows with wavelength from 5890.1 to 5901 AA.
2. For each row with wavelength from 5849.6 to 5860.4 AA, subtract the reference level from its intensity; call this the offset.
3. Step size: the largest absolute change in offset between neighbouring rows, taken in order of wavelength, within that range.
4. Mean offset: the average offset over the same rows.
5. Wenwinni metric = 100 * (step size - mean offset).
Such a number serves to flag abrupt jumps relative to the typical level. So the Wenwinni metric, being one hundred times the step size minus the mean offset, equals -361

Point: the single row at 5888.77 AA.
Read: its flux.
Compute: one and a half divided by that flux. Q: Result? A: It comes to 0.0372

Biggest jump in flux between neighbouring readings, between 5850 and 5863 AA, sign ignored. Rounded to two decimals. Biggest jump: 1.82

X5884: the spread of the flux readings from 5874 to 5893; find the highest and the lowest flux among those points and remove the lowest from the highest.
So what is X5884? 9.8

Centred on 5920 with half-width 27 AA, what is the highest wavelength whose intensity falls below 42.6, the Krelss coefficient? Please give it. 5932.32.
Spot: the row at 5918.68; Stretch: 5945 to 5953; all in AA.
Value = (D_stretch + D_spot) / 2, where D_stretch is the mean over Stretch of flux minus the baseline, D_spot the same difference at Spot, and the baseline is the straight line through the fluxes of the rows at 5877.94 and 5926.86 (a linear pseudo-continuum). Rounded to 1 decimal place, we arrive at -1.1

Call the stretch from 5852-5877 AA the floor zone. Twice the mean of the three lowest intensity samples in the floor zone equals 88.4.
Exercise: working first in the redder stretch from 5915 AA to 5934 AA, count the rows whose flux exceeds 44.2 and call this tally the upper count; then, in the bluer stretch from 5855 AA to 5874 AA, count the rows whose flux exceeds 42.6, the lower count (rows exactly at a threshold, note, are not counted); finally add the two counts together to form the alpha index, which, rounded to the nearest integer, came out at 10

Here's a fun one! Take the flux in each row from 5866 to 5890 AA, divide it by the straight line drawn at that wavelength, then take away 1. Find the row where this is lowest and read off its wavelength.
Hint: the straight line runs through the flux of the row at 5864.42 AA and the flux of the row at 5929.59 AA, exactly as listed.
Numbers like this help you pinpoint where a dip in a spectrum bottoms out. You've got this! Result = 5888.77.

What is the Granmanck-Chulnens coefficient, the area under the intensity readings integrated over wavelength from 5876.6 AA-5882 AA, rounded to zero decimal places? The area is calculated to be 253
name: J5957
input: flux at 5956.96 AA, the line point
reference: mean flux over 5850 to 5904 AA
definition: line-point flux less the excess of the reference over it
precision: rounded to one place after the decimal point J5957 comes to 41.4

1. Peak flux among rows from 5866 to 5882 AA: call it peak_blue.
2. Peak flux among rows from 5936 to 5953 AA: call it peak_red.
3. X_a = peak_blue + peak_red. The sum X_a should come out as 93.1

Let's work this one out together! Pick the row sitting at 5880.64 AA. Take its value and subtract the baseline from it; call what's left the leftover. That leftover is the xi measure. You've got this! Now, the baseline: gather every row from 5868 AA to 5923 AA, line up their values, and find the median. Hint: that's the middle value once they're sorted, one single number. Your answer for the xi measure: 2.6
